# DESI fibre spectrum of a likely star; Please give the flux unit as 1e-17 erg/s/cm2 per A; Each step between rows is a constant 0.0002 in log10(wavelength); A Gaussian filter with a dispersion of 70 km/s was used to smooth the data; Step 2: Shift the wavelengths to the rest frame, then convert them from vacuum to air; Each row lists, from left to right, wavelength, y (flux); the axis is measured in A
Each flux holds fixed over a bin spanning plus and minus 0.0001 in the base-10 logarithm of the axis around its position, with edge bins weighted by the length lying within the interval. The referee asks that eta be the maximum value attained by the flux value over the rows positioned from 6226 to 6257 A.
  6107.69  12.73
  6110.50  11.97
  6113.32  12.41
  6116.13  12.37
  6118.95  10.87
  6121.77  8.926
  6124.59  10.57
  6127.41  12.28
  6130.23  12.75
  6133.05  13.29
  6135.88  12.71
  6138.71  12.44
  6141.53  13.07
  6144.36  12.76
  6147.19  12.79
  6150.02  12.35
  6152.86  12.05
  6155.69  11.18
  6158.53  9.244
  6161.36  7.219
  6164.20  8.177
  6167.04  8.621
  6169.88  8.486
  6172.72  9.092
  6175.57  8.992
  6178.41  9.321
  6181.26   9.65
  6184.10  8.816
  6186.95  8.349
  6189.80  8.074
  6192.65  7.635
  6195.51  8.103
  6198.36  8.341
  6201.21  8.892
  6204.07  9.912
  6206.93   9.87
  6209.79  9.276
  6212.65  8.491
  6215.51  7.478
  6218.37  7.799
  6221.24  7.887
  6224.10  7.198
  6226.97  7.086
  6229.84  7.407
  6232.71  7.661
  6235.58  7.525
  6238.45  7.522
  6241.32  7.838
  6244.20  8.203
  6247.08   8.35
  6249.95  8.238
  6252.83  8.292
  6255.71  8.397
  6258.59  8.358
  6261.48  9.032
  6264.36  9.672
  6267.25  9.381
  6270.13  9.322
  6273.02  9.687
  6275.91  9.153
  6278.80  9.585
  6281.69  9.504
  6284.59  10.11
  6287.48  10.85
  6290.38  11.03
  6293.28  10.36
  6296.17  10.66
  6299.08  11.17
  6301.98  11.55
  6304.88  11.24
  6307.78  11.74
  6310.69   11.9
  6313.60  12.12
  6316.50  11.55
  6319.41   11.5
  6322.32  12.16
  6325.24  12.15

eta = 8.397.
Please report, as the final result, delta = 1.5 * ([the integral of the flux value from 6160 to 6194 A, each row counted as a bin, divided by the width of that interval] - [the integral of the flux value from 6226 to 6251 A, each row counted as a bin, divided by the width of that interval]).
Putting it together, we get 1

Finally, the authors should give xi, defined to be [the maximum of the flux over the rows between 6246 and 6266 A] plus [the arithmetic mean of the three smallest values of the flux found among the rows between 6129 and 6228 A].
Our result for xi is 16.8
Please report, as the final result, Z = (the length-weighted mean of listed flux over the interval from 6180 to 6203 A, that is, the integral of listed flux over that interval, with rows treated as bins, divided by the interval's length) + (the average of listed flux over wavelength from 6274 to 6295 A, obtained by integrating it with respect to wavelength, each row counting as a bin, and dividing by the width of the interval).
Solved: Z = 18.6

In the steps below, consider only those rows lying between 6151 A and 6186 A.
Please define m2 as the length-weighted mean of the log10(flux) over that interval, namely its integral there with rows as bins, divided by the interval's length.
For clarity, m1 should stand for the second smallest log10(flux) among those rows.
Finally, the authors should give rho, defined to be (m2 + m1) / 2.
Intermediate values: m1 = 0.91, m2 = 0.963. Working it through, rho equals 0.938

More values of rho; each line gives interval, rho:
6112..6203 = 0.944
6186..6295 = 0.897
